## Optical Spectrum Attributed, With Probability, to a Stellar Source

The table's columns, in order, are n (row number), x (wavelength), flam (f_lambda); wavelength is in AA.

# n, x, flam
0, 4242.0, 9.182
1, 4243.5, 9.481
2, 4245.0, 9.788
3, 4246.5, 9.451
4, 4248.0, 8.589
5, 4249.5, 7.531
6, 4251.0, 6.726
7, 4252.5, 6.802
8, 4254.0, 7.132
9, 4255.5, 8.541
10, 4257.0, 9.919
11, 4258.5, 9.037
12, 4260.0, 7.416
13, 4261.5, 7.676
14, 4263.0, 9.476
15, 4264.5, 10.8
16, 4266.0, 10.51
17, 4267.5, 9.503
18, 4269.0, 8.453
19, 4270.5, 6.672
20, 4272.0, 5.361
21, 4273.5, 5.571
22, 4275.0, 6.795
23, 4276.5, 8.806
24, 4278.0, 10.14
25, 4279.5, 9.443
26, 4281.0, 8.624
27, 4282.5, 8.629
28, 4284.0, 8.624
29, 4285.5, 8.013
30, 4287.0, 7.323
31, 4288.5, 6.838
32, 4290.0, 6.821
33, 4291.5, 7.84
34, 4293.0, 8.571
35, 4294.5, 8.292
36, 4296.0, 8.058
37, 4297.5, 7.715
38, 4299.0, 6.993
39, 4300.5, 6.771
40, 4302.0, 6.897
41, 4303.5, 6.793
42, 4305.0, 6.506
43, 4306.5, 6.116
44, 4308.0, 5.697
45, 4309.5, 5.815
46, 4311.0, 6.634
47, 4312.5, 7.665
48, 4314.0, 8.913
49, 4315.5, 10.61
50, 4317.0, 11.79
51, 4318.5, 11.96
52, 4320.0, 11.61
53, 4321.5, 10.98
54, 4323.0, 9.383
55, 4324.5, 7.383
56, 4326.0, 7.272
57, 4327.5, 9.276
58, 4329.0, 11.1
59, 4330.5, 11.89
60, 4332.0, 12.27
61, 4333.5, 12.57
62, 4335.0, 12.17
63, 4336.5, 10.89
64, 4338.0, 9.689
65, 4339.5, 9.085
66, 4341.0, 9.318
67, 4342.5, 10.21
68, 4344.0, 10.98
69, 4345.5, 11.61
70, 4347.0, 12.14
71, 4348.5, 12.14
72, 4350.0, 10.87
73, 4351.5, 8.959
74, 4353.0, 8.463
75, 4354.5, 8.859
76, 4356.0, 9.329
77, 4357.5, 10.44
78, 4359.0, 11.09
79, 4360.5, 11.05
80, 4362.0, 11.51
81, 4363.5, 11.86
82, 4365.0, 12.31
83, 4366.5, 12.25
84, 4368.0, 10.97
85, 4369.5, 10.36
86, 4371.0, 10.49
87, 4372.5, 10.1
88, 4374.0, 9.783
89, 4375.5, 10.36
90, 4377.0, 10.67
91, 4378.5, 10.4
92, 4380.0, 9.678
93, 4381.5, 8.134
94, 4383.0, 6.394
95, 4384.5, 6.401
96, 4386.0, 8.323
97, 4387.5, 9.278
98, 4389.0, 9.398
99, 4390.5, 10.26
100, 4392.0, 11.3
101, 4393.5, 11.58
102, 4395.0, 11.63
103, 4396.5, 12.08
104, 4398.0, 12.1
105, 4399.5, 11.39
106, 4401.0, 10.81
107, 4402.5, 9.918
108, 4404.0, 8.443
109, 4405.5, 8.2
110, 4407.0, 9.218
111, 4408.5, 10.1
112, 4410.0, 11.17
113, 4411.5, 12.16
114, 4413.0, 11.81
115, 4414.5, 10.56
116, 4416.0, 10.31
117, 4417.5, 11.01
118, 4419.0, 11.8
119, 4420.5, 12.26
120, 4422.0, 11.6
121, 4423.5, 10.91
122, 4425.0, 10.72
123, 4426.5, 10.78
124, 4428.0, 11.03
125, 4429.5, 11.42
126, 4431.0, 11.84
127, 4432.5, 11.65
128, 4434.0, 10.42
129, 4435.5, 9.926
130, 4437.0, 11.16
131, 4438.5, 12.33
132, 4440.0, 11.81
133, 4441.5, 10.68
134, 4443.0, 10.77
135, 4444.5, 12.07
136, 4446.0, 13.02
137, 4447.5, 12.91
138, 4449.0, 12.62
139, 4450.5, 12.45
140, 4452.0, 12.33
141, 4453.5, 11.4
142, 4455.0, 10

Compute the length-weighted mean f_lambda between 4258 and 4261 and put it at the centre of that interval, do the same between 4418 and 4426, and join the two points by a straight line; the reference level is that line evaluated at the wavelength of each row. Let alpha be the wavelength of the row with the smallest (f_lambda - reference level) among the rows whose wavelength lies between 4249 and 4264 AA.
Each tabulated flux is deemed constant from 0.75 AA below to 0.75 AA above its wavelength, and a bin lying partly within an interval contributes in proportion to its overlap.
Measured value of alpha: 4251.0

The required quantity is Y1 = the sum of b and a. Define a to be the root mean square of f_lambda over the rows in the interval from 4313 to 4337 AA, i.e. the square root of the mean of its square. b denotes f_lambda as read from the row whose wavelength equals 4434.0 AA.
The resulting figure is 21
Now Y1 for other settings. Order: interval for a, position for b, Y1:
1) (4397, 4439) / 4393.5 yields 23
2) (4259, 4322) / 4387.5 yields 18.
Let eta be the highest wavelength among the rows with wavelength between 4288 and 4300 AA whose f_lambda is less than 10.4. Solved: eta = 4299.0 AA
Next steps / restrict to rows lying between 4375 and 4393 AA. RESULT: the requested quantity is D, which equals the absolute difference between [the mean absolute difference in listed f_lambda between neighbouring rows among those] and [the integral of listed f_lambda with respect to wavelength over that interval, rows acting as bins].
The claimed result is 165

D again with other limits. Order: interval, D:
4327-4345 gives 194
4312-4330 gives 177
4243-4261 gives 149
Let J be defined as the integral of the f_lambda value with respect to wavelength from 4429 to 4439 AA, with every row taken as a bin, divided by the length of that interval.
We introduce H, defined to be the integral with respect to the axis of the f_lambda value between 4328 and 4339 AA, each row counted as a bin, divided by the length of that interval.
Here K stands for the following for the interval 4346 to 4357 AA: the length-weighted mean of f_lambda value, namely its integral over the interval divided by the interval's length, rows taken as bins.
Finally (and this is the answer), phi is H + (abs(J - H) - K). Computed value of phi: 1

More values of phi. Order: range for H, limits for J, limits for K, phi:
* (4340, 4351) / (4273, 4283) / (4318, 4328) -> 4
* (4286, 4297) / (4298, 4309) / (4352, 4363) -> -1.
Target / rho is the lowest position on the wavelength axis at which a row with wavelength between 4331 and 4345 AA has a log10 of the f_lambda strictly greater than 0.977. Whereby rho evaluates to 4332.0 AA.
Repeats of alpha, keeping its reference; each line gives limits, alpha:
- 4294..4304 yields 4303.5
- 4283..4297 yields 4290.0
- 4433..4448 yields 4435.5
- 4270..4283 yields 4272.0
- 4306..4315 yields 4308.0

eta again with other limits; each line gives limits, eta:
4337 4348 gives 4342.5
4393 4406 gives 4405.5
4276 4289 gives 4288.5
